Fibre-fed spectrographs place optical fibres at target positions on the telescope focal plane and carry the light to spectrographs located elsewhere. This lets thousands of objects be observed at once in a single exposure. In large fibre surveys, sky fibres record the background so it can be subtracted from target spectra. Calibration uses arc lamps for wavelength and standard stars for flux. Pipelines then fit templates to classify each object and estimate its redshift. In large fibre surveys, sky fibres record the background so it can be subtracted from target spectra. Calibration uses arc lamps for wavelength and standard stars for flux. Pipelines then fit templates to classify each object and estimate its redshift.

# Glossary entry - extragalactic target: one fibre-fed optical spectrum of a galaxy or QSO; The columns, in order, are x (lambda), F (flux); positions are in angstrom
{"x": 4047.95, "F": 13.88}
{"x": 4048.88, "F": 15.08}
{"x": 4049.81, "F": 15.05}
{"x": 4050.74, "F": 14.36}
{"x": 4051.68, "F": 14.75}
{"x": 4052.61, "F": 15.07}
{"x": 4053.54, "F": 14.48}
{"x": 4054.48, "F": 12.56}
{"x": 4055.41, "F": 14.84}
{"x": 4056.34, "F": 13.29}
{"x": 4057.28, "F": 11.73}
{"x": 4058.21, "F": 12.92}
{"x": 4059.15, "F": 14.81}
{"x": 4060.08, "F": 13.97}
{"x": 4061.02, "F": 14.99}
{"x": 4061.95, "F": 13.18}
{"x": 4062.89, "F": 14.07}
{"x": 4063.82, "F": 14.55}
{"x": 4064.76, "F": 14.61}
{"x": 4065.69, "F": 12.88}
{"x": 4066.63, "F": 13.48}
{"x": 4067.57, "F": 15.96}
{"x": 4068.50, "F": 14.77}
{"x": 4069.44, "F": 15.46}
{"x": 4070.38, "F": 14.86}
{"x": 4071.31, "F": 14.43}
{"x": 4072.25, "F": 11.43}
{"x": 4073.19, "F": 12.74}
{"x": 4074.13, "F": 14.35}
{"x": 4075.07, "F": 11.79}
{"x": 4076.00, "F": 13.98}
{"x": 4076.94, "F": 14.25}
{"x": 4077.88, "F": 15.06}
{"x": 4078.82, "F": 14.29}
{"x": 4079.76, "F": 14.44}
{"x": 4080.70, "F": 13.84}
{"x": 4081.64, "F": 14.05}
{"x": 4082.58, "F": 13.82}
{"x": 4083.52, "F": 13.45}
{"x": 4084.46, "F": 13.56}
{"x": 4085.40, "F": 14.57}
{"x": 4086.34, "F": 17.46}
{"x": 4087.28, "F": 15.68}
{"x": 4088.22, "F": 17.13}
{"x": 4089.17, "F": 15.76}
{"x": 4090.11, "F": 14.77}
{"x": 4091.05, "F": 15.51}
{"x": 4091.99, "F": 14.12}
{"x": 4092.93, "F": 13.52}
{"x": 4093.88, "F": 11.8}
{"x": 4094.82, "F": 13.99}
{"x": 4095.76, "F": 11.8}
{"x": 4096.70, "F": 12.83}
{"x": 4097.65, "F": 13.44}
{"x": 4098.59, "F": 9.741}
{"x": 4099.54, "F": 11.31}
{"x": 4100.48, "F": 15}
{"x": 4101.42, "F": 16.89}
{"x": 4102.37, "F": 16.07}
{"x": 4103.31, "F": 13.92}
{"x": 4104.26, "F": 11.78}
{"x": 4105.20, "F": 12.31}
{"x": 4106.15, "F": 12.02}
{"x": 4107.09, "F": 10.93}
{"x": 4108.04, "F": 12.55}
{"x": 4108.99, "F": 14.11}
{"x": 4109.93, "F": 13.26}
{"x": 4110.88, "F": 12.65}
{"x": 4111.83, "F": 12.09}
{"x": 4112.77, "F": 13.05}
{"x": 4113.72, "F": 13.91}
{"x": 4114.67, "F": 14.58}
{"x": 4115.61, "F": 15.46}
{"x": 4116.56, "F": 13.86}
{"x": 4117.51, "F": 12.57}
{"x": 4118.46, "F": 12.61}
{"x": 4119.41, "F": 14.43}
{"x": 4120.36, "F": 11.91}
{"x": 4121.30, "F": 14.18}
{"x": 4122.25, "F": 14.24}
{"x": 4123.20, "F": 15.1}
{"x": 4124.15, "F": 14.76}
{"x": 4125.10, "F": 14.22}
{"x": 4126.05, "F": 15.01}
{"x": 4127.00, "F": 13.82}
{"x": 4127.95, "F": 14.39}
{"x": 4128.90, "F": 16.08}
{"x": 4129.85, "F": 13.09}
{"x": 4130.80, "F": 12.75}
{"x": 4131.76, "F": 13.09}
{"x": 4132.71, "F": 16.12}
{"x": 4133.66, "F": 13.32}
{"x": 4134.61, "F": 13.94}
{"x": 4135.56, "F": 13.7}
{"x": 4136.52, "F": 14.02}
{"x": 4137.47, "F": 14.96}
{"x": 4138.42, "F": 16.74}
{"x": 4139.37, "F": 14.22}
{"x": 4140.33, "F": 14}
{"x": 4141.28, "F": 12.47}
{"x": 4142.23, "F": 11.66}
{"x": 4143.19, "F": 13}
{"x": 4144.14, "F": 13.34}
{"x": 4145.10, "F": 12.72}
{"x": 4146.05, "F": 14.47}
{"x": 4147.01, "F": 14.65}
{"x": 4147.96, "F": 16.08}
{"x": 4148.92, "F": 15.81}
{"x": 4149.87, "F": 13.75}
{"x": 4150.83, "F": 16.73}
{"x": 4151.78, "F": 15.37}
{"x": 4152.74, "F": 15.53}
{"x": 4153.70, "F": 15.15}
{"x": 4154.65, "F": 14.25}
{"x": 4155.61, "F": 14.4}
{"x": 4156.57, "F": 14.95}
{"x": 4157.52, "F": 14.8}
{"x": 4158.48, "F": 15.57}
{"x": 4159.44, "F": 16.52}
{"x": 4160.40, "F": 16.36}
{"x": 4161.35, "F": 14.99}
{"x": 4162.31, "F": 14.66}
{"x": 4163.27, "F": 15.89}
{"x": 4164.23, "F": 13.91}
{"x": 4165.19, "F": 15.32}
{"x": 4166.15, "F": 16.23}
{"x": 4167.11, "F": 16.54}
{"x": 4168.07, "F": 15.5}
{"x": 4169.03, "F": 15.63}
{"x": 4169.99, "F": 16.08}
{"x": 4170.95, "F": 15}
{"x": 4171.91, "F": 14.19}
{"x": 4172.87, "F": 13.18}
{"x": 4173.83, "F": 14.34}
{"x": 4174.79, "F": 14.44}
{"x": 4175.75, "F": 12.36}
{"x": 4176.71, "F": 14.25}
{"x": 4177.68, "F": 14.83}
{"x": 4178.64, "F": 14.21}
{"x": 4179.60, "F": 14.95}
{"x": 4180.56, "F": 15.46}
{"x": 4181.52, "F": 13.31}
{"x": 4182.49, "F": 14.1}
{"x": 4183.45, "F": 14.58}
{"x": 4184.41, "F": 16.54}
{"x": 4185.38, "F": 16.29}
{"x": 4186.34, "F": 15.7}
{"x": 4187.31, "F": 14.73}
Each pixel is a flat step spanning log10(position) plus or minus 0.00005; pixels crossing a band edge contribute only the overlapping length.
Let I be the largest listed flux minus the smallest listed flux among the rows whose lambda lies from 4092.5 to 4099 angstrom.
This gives 4.2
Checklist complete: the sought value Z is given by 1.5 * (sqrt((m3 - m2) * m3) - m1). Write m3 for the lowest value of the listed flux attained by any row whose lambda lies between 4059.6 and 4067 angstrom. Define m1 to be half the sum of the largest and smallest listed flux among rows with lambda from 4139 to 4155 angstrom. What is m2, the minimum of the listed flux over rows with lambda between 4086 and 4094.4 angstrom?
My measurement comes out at -16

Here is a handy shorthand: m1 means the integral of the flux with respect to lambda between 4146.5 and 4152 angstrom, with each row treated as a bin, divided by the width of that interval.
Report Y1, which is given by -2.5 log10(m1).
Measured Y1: -2.97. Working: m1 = 15.4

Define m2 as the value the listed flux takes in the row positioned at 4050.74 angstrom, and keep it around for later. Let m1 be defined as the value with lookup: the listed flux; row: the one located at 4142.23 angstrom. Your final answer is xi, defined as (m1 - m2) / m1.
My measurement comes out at -0.23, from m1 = 11.66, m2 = 14.36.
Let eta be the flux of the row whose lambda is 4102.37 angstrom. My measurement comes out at 16.07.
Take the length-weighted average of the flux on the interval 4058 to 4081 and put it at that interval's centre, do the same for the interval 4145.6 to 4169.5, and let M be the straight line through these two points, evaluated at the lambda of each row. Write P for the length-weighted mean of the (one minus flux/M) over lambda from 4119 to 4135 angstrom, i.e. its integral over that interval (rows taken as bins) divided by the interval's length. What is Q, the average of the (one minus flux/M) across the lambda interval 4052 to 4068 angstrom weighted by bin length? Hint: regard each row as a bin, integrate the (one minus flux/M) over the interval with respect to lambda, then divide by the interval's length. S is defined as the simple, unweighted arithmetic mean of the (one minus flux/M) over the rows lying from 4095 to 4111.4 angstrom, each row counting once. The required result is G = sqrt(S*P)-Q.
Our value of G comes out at 0.08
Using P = 0.050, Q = 0.00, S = 0.11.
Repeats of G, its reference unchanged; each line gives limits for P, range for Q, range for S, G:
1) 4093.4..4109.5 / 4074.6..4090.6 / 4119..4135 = 0.10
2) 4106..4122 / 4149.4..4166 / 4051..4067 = 0.00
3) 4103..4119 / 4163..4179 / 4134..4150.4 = 0.04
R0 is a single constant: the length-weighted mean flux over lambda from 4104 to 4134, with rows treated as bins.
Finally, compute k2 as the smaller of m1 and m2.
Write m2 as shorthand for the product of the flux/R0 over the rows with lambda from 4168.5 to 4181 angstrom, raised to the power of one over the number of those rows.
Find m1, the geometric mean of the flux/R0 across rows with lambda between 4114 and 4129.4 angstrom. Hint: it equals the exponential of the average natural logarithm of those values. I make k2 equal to 1.04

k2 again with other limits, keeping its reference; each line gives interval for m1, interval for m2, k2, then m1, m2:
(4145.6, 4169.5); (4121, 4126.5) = 1.07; 1.13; 1.07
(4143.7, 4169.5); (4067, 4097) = 1.04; 1.11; 1.04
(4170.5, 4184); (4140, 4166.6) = 1.05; 1.05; 1.08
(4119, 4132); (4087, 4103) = 1.03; 1.03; 1.03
